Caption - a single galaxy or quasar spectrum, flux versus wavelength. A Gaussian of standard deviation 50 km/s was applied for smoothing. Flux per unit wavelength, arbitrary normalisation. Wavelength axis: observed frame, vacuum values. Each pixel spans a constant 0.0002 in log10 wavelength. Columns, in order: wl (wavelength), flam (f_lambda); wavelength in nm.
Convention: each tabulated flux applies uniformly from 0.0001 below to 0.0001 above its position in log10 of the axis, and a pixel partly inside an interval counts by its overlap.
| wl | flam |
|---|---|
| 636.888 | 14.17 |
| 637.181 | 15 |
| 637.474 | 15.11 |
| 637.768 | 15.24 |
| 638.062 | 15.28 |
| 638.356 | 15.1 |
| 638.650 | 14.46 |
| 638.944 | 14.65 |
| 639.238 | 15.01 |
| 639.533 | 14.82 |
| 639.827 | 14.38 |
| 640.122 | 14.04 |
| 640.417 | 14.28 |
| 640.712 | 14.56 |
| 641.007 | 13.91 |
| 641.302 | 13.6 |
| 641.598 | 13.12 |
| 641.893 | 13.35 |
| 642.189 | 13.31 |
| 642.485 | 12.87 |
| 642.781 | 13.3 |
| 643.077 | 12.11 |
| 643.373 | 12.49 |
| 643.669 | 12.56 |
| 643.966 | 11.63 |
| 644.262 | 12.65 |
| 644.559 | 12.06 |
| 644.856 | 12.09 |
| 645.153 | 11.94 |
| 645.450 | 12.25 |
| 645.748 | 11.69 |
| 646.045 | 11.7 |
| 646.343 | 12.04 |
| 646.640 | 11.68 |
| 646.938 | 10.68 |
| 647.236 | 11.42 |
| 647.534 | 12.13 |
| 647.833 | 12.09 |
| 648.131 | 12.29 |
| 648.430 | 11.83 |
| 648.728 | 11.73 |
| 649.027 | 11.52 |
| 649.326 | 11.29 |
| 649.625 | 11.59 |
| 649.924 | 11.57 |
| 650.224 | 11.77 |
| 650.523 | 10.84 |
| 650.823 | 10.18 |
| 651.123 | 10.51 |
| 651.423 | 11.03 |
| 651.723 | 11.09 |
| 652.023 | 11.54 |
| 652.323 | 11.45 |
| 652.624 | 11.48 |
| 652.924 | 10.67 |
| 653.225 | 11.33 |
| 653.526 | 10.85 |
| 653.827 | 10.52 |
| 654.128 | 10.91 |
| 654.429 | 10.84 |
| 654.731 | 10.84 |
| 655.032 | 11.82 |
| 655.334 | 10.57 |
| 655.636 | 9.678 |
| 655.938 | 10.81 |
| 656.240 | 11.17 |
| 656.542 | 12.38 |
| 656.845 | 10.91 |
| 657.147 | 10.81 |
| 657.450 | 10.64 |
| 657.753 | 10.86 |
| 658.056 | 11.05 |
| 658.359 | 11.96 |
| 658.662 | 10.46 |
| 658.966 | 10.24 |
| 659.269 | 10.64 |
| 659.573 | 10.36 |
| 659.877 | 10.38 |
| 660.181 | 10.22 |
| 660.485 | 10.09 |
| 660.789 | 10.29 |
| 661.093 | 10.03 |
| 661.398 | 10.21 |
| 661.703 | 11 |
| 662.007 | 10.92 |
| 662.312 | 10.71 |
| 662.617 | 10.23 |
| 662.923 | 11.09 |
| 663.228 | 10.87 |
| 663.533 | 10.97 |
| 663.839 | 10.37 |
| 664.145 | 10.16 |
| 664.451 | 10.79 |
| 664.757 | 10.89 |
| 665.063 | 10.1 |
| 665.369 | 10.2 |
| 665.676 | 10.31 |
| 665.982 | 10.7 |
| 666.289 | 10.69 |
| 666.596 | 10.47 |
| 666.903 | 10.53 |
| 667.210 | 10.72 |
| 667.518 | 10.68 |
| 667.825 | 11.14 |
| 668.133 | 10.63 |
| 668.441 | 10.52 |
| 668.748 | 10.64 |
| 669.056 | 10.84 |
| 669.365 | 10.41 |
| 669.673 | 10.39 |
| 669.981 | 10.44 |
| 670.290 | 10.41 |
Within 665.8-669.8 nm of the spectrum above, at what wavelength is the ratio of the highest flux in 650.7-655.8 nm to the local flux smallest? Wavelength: 667.825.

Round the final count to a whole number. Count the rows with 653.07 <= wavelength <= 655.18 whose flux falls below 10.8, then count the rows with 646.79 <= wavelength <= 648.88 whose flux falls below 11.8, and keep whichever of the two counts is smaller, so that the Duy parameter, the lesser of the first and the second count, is 1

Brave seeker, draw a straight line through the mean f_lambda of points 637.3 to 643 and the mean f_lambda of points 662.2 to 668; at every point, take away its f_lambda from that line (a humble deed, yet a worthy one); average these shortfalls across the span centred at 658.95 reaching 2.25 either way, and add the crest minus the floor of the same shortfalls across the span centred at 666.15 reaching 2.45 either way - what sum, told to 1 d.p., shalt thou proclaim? 2.4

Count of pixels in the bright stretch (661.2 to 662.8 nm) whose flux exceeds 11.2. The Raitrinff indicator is 0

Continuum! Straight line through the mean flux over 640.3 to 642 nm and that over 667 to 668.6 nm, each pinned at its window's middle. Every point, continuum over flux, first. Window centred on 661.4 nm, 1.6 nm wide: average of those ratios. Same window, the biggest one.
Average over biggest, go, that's 0.955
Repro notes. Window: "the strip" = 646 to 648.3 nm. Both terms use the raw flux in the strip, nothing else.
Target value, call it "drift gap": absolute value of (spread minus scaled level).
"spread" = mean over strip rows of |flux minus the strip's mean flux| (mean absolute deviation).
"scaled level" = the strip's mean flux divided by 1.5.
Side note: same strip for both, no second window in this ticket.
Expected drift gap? 7.5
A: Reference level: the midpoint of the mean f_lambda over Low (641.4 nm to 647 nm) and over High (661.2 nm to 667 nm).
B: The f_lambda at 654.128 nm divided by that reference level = 0.95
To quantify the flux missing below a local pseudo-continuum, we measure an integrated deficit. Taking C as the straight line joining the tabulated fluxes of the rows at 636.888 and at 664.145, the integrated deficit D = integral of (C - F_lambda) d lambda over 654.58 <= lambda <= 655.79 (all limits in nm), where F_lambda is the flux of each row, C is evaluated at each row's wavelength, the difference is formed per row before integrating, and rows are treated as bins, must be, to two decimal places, 0.91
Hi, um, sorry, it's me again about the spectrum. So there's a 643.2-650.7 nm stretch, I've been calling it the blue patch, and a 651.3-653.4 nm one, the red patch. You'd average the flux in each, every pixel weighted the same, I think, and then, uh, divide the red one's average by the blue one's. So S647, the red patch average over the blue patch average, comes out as 0.950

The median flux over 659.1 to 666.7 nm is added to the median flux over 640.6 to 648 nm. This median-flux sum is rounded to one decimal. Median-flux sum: 22.5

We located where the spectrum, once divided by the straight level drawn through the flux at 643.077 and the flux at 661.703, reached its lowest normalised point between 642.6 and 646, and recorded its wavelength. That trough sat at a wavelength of 643.966 nm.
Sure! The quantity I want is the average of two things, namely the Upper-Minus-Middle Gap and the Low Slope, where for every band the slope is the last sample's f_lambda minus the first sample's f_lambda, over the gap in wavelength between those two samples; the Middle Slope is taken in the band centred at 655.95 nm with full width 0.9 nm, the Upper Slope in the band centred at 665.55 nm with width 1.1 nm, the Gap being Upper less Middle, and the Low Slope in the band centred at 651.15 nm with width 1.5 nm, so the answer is -0.80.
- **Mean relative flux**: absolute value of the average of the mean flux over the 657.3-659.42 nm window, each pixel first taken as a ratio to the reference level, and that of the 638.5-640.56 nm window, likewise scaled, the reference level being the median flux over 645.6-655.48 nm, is 1.11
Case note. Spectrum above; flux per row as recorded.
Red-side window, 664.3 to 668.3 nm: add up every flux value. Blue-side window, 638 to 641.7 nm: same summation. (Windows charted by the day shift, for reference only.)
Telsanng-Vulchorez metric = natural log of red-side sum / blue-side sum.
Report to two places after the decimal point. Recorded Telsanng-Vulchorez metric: -0.31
